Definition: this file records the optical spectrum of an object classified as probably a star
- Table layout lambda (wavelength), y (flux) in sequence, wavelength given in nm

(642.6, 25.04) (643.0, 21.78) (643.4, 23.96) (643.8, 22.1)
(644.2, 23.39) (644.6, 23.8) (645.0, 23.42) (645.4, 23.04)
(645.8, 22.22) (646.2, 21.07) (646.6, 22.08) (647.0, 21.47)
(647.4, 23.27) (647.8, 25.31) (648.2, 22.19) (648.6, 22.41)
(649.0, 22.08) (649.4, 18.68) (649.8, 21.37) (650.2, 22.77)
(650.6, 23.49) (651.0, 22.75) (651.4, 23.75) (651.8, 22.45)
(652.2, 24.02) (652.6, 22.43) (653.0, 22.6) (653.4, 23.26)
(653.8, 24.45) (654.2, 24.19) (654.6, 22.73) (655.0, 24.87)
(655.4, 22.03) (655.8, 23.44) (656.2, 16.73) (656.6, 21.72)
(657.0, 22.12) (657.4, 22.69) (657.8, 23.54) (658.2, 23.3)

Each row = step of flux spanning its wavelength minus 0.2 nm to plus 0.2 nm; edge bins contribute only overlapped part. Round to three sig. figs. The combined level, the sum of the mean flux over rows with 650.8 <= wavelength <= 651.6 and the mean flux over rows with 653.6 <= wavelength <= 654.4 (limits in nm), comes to 47.6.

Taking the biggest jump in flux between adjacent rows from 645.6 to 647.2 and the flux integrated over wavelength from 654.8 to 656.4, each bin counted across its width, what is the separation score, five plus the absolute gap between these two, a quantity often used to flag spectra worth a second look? 39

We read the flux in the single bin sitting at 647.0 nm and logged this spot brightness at 21.47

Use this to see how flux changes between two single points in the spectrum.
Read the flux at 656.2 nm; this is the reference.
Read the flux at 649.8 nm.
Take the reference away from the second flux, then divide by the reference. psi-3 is 0.277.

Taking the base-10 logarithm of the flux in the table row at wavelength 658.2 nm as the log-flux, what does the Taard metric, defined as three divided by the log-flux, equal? 2.19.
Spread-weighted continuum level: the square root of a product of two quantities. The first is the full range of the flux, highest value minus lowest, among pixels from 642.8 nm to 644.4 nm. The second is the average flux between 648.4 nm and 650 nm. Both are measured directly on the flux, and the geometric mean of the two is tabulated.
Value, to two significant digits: 6.8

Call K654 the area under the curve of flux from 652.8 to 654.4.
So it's 37.8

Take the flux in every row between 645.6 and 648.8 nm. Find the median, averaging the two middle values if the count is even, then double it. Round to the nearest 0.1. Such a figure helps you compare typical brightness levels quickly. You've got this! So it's 44.4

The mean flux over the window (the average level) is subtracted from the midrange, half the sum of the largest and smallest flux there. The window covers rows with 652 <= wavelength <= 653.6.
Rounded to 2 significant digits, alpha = 0.15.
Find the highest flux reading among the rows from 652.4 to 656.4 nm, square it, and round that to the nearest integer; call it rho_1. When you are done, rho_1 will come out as 619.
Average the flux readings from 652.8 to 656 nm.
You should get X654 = 23.4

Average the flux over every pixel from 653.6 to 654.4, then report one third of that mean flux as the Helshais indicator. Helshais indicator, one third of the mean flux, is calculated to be 8.1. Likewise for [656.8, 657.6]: 7.5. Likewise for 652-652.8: 7.7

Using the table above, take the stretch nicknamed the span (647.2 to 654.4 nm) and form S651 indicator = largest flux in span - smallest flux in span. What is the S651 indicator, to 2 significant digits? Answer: 6.6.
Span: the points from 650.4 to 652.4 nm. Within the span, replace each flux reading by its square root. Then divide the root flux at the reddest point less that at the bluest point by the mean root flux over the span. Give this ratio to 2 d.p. 0.01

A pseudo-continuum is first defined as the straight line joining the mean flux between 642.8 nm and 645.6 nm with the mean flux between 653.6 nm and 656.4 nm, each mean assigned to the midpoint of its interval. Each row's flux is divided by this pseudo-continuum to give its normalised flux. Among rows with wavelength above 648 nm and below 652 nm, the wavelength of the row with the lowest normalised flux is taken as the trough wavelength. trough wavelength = 649.4 nm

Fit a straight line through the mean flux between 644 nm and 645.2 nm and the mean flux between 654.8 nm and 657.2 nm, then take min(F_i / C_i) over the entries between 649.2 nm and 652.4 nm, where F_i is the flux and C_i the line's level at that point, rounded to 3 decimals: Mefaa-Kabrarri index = 0.819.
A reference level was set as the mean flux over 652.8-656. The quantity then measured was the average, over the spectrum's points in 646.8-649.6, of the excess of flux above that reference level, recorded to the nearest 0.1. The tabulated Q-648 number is -1.2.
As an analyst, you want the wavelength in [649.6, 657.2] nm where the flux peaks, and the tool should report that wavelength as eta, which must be 655.0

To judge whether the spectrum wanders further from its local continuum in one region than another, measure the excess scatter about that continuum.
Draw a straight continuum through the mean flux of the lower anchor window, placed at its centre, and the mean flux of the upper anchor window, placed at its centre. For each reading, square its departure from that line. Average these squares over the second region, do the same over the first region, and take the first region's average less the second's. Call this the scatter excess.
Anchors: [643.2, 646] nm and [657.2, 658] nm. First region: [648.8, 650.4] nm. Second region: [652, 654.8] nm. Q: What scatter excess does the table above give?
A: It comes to 5.4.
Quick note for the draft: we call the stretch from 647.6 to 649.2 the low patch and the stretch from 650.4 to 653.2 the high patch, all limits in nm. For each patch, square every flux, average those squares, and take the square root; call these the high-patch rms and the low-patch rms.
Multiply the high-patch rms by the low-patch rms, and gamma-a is 532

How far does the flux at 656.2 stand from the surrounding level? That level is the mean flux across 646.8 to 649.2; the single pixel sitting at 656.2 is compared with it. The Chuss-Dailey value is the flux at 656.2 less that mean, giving -6.1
